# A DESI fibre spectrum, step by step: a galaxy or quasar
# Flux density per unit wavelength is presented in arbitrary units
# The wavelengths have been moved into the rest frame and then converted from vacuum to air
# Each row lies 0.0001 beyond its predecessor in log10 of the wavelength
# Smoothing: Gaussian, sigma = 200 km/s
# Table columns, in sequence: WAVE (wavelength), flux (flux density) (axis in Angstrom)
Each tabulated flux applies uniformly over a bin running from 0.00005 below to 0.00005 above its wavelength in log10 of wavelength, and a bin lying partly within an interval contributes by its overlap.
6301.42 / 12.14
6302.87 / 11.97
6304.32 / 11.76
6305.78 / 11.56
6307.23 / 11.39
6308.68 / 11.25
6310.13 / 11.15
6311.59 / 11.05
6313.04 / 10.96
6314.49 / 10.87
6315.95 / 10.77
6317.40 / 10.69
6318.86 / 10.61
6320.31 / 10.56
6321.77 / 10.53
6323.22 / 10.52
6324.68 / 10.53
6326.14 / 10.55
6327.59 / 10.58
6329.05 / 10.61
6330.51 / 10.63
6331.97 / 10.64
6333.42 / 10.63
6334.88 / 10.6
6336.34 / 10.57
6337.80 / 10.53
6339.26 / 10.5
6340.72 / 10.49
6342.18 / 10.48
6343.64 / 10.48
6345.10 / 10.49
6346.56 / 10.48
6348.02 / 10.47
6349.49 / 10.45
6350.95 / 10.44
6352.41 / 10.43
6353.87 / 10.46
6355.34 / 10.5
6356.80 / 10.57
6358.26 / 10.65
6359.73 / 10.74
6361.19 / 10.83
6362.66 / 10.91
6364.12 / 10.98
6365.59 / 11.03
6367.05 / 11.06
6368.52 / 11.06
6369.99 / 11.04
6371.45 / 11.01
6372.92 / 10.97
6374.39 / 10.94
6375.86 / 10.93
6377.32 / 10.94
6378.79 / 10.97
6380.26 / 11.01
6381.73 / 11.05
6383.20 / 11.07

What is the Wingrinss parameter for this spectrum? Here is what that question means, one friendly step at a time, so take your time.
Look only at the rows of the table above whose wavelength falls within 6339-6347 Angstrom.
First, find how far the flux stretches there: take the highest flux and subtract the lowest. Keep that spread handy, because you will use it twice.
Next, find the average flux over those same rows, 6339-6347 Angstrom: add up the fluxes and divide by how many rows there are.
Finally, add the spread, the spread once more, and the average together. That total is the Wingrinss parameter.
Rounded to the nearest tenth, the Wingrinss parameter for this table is 10.5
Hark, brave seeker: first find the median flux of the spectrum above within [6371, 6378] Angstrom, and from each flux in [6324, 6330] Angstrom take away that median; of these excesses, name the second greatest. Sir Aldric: -0.36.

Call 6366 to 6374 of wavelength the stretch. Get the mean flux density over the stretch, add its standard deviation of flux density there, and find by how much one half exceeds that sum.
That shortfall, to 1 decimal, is -10.6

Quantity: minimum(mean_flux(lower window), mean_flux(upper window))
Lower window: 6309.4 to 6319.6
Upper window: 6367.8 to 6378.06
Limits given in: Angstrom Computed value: 10.87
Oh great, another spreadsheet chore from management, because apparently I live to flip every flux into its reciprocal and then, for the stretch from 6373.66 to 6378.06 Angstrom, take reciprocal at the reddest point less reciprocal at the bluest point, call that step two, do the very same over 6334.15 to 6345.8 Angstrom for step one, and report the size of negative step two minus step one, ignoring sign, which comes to 0.0010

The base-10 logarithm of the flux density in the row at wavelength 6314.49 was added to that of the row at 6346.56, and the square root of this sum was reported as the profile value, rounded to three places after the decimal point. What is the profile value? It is 1.434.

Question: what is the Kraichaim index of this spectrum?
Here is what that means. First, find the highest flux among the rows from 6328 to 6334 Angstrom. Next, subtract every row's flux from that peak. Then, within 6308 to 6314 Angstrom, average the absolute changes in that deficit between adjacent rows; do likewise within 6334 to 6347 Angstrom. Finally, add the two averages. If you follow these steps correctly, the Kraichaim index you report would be 0.11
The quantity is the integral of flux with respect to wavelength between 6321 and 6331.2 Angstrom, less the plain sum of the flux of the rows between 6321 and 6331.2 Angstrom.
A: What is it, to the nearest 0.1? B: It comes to 33.8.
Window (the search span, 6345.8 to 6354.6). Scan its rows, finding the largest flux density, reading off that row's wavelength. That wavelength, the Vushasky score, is 6346.56 Angstrom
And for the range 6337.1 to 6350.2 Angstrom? 6337.80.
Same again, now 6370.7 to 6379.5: 6371.45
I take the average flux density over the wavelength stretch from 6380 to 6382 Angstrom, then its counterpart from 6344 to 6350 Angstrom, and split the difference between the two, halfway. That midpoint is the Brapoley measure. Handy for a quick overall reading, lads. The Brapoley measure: 10.75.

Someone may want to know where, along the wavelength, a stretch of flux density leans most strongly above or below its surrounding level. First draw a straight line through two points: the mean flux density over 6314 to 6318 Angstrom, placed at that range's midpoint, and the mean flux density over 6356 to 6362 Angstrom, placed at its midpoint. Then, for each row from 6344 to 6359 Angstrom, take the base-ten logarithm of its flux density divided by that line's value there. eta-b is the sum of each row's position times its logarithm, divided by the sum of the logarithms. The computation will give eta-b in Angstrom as 6350.8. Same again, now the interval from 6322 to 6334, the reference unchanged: 6327.3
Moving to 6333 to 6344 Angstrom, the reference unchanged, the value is 6339.3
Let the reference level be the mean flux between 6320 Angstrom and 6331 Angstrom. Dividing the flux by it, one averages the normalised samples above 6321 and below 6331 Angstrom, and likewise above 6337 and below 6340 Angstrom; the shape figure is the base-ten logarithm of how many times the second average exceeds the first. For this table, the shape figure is -0.002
